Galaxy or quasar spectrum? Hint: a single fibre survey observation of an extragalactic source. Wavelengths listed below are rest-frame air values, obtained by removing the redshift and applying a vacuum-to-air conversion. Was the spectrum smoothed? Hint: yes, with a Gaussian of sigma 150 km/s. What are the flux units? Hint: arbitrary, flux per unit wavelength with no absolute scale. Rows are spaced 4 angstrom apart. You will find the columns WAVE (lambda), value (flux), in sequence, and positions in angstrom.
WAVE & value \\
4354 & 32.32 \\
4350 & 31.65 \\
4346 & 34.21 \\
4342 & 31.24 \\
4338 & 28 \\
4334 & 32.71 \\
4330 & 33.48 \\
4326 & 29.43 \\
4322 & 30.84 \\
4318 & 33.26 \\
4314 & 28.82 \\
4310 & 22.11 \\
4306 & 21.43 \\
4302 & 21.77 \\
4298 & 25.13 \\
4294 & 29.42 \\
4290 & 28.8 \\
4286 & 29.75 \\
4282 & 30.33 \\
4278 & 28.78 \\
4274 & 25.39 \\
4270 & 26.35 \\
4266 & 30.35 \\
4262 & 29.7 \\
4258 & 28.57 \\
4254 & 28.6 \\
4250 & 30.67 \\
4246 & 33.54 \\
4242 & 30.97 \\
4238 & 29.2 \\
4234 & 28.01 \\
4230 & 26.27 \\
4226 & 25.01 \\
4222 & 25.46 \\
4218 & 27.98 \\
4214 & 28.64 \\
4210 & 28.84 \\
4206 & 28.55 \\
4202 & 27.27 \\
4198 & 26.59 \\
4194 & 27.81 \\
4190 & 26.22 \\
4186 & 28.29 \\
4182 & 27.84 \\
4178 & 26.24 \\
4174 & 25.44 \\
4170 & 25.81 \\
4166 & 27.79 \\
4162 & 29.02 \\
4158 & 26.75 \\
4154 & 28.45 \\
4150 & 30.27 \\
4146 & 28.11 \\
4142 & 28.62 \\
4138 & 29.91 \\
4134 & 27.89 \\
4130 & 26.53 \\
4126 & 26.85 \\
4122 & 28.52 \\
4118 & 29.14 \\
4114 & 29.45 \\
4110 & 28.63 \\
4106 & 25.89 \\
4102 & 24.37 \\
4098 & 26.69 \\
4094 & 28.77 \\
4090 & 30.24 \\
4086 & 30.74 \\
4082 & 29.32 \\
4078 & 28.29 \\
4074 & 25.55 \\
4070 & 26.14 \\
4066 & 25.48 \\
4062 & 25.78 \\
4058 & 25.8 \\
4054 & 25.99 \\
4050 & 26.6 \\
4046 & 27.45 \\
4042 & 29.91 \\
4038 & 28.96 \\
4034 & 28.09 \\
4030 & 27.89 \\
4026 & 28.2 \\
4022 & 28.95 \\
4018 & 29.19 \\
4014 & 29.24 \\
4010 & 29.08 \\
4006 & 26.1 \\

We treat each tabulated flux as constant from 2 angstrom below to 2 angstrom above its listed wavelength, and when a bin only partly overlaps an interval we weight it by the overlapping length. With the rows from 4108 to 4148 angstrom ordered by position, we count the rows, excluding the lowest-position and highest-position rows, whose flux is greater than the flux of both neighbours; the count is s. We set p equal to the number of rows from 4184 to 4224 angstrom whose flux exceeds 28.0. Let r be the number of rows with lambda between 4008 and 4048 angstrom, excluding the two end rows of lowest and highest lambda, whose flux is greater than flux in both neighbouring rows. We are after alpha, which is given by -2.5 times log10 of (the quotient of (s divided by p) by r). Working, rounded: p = 4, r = 2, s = 2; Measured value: 1.5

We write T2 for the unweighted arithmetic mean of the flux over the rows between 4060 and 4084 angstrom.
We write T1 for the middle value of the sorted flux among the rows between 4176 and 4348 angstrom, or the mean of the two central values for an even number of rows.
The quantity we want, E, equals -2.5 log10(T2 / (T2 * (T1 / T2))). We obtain 0.07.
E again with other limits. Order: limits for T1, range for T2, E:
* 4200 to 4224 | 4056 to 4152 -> 0.02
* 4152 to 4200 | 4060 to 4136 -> -0.01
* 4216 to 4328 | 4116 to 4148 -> 0.02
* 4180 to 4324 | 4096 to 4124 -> 0.04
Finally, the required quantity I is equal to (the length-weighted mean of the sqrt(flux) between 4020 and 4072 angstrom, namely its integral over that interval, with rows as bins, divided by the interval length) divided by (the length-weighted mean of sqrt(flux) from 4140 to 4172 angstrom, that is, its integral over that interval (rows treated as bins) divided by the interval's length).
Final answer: 0.99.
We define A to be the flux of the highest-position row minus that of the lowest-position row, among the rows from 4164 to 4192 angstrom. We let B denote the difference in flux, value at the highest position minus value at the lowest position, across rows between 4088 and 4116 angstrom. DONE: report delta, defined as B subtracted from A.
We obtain -0.8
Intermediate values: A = -1.6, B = -1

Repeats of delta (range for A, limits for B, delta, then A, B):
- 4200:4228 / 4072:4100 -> -3.4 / -2.3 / 1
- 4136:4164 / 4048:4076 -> 0.2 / -0.9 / -1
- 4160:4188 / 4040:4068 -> 3.7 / -0.7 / -4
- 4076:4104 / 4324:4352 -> -6.1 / -3.9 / 2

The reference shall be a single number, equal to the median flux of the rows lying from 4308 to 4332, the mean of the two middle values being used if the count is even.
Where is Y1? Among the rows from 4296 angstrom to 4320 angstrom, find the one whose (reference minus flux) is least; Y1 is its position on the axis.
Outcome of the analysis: 4318 angstrom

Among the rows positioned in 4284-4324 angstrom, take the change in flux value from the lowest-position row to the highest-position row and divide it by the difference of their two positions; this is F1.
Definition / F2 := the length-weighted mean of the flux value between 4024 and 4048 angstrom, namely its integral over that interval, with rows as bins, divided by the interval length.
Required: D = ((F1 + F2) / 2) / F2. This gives 0.501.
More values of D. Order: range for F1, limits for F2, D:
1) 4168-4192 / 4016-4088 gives 0.500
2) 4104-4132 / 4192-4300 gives 0.500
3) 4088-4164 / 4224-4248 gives 0.500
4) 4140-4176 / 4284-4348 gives 0.498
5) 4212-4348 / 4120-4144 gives 0.501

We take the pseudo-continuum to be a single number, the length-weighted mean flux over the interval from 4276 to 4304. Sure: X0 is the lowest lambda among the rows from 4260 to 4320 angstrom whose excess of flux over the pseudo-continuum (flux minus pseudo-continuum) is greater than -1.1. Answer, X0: 4262 angstrom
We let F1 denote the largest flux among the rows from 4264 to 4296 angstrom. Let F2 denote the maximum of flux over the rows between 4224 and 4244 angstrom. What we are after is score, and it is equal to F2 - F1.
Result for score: 1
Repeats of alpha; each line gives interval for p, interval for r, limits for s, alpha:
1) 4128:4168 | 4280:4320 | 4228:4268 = 1.9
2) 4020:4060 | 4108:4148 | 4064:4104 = 1.7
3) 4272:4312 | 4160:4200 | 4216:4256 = 2.5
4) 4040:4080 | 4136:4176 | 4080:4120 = 0.8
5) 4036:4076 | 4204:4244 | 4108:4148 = 0.0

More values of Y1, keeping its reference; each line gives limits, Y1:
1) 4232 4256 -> 4246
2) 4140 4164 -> 4150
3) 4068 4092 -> 4086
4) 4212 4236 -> 4214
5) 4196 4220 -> 4210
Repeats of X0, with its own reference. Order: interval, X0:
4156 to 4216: 4158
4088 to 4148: 4090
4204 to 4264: 4206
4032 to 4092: 4034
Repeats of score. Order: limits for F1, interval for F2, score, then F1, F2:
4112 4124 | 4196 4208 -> -1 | 29.45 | 28.55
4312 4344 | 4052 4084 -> -4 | 33.48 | 29.32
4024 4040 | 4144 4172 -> 1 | 28.96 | 30.27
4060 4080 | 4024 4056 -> 2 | 28.29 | 29.91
